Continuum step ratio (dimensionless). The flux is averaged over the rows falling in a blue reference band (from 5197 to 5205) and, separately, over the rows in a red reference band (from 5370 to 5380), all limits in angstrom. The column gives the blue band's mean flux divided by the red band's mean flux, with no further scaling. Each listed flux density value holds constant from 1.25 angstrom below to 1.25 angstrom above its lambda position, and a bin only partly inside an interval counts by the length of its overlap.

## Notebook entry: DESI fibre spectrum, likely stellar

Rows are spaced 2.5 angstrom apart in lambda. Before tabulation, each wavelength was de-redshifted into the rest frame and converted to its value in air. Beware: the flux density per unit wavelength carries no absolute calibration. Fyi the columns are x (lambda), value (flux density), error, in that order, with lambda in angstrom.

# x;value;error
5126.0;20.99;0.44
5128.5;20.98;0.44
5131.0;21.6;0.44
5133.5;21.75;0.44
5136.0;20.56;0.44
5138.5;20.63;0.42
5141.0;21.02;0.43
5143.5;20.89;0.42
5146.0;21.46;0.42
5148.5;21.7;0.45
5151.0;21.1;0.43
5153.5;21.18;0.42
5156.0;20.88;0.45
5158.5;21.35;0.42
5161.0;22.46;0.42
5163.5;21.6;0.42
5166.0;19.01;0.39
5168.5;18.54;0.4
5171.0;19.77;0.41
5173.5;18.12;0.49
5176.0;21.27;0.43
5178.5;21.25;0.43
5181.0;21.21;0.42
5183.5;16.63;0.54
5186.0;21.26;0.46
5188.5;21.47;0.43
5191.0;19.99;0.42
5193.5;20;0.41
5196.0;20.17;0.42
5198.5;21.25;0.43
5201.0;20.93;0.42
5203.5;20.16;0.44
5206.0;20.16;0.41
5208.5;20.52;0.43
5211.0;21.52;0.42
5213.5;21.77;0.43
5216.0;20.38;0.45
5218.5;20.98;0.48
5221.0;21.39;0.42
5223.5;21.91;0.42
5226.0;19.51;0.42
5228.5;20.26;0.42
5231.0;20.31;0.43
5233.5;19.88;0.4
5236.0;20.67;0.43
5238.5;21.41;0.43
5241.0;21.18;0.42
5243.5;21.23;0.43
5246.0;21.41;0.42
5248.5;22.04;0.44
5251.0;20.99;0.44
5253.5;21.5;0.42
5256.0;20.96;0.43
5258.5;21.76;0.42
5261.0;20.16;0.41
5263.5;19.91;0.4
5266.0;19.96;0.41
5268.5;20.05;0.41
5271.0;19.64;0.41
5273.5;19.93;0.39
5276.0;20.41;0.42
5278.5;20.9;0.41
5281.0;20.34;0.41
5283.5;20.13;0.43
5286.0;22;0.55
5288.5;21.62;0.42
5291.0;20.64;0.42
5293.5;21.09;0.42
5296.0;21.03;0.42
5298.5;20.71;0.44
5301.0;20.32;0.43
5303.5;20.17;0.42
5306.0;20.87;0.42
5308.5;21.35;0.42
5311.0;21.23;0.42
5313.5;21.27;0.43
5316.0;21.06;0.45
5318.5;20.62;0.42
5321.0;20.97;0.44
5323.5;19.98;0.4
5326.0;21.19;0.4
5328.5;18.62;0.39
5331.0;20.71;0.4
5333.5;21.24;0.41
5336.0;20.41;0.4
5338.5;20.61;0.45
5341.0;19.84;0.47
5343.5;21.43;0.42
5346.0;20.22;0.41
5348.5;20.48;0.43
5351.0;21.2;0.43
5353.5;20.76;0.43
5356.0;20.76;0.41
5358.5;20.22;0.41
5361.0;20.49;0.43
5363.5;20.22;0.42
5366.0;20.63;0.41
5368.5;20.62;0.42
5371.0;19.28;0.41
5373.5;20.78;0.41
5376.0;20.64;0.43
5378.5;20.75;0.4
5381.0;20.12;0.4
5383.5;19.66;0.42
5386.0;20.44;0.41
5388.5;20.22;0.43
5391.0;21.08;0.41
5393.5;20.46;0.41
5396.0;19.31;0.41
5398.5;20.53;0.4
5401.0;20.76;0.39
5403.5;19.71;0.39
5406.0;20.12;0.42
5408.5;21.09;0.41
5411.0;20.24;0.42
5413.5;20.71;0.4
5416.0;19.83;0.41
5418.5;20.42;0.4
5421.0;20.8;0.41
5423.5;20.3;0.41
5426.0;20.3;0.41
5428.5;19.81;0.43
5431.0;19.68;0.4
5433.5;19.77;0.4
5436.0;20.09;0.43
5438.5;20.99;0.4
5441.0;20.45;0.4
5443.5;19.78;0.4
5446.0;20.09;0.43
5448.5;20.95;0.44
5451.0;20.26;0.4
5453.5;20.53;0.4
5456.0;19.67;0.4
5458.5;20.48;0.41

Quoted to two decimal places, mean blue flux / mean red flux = 1.02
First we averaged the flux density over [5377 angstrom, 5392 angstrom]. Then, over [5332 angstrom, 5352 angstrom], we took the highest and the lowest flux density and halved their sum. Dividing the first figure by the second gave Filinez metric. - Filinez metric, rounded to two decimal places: 0.99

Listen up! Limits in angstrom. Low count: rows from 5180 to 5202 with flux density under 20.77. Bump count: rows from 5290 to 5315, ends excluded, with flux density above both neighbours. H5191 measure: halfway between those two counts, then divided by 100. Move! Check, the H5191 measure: 0.030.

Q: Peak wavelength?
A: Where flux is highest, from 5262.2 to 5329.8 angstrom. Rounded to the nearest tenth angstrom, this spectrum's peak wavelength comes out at 5286.0 angstrom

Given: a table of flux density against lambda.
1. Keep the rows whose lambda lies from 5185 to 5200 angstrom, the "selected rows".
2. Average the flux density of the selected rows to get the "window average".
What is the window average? 20.7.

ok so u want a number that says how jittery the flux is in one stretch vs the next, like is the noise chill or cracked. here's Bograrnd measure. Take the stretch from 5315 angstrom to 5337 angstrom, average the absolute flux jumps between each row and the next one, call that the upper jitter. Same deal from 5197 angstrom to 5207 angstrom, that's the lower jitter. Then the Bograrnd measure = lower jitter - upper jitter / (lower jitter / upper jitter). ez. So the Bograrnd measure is -3.1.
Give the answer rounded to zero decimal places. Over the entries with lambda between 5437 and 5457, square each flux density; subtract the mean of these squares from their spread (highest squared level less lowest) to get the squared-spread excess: -360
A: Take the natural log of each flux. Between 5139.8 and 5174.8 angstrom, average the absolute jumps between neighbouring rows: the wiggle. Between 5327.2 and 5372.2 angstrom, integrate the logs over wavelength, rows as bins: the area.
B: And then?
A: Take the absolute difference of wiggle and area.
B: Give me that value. 136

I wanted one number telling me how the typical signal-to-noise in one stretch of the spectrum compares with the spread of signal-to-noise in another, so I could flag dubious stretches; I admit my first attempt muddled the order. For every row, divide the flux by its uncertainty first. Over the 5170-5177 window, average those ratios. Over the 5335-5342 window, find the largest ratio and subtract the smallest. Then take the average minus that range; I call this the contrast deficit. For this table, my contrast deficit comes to 36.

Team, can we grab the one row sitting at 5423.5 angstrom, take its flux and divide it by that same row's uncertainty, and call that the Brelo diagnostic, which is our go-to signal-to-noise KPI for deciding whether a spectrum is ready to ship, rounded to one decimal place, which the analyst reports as 49.5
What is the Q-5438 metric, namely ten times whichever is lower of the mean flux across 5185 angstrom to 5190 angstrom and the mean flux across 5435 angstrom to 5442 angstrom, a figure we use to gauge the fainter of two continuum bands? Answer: 205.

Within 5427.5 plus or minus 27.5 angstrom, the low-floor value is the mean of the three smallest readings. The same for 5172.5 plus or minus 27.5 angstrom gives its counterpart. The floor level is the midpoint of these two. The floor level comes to 18.7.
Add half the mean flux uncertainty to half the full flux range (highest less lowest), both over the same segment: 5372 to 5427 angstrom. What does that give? 1.1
